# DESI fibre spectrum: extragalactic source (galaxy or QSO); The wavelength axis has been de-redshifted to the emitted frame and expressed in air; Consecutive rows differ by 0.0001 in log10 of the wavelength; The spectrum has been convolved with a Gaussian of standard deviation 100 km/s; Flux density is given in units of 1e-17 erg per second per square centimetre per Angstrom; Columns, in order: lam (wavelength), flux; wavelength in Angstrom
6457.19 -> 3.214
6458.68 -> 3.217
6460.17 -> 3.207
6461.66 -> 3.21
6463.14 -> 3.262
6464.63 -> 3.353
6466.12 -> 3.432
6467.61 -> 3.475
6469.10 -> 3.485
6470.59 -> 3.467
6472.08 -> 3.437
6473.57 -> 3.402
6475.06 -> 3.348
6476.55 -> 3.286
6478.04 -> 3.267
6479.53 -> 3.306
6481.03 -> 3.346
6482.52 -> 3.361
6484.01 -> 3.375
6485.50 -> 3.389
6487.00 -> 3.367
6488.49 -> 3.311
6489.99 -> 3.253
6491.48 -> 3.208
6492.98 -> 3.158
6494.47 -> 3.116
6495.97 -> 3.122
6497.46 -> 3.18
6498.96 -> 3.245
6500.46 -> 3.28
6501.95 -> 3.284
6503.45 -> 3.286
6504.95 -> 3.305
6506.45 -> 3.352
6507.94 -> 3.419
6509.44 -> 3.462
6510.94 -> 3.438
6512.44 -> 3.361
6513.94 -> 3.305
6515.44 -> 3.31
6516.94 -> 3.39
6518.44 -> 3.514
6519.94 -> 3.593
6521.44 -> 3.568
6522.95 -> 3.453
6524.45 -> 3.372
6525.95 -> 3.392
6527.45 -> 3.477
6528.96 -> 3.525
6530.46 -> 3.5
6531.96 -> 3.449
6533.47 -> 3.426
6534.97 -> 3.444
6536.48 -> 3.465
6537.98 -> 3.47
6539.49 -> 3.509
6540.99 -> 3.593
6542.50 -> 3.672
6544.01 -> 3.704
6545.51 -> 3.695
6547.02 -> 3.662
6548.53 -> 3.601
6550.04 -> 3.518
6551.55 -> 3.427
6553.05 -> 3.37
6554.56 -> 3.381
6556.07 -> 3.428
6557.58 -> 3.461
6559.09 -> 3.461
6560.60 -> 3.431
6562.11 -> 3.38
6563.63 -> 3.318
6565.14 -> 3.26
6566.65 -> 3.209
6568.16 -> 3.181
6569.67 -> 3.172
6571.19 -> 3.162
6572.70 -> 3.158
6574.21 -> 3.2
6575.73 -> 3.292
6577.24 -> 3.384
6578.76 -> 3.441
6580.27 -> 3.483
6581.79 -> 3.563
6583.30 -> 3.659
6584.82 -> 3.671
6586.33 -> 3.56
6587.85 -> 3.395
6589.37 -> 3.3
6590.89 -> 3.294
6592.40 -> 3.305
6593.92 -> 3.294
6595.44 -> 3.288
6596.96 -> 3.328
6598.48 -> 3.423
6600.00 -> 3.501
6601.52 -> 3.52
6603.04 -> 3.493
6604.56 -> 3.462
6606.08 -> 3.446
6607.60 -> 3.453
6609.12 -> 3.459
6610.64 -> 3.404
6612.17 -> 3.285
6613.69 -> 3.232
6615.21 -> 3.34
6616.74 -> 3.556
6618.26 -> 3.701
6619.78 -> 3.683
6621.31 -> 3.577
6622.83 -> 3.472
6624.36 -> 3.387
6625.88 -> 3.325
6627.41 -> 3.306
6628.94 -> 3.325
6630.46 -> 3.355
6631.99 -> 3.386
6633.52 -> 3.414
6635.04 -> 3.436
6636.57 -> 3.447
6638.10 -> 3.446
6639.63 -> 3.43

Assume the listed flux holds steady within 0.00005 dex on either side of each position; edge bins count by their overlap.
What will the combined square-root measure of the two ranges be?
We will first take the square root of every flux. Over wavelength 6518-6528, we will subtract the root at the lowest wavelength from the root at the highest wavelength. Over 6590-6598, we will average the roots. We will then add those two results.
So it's 1.81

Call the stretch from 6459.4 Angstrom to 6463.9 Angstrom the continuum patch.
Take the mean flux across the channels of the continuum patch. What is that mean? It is 3.23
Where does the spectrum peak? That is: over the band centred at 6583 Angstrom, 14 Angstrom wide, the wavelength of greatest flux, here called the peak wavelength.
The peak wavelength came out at 6584.82 Angstrom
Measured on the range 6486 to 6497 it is 6487.00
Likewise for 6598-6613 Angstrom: 6601.52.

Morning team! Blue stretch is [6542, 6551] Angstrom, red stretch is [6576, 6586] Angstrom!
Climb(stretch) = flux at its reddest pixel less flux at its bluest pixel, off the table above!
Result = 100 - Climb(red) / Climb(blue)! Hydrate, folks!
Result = 102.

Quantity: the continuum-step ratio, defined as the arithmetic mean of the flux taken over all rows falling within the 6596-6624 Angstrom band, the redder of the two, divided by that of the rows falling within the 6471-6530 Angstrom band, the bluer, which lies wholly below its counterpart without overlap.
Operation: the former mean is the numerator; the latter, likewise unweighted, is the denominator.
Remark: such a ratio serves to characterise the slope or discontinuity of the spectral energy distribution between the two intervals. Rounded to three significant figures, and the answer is 1.03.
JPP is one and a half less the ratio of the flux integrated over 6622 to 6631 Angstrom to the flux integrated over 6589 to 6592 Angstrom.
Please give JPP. -1.6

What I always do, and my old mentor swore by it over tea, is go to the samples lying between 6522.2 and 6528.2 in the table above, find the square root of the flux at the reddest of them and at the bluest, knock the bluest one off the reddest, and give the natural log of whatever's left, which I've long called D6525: -5.0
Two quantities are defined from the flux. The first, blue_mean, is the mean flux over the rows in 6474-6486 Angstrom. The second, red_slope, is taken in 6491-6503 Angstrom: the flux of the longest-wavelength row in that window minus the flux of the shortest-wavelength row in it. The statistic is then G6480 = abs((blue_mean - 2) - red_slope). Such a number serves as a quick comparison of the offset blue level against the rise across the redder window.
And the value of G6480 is 1.3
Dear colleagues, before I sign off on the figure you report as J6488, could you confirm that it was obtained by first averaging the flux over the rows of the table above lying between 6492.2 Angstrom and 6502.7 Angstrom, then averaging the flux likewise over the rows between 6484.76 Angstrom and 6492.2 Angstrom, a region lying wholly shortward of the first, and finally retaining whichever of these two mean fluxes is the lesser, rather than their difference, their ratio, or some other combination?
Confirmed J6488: 3.20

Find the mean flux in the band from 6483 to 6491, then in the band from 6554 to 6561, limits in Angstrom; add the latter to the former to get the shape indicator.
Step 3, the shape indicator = 6.77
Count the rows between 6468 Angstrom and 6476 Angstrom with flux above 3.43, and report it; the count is 3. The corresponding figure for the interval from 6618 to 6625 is 4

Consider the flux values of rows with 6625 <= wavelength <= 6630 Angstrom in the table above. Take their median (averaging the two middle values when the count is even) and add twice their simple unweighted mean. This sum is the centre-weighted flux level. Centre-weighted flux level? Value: 10.0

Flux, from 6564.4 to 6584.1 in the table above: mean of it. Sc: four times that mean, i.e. 13.3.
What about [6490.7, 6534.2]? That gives 13.4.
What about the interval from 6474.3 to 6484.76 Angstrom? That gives 13.3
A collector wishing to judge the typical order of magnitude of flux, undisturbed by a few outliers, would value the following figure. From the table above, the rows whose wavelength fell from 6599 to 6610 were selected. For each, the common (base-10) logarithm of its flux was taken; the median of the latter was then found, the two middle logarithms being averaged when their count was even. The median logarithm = 0.539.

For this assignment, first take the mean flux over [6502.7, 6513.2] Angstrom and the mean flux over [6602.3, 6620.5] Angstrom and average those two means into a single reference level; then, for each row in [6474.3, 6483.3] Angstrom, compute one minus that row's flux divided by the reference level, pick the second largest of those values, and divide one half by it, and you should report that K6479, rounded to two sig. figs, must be 13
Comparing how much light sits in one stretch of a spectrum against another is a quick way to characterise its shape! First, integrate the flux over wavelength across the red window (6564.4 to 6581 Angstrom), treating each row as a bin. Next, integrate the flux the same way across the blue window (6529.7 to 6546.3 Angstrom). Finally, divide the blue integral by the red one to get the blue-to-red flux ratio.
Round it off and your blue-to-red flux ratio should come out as 1.08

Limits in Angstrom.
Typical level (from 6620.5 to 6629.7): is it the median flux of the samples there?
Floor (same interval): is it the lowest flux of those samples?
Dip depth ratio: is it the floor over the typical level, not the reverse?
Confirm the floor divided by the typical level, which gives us 0.985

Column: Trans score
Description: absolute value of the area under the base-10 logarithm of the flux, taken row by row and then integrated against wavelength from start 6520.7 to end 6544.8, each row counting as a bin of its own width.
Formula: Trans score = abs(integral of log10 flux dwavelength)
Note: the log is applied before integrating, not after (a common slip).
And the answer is 13.1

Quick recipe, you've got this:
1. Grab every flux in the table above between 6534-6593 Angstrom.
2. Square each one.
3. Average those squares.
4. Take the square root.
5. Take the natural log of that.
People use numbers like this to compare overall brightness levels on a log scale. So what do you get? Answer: 1.23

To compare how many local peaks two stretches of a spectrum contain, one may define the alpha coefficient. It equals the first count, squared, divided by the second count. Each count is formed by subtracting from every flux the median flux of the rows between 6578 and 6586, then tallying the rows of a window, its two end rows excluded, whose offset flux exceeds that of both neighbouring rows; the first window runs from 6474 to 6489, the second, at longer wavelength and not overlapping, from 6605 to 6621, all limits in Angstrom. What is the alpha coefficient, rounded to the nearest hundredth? 0.50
